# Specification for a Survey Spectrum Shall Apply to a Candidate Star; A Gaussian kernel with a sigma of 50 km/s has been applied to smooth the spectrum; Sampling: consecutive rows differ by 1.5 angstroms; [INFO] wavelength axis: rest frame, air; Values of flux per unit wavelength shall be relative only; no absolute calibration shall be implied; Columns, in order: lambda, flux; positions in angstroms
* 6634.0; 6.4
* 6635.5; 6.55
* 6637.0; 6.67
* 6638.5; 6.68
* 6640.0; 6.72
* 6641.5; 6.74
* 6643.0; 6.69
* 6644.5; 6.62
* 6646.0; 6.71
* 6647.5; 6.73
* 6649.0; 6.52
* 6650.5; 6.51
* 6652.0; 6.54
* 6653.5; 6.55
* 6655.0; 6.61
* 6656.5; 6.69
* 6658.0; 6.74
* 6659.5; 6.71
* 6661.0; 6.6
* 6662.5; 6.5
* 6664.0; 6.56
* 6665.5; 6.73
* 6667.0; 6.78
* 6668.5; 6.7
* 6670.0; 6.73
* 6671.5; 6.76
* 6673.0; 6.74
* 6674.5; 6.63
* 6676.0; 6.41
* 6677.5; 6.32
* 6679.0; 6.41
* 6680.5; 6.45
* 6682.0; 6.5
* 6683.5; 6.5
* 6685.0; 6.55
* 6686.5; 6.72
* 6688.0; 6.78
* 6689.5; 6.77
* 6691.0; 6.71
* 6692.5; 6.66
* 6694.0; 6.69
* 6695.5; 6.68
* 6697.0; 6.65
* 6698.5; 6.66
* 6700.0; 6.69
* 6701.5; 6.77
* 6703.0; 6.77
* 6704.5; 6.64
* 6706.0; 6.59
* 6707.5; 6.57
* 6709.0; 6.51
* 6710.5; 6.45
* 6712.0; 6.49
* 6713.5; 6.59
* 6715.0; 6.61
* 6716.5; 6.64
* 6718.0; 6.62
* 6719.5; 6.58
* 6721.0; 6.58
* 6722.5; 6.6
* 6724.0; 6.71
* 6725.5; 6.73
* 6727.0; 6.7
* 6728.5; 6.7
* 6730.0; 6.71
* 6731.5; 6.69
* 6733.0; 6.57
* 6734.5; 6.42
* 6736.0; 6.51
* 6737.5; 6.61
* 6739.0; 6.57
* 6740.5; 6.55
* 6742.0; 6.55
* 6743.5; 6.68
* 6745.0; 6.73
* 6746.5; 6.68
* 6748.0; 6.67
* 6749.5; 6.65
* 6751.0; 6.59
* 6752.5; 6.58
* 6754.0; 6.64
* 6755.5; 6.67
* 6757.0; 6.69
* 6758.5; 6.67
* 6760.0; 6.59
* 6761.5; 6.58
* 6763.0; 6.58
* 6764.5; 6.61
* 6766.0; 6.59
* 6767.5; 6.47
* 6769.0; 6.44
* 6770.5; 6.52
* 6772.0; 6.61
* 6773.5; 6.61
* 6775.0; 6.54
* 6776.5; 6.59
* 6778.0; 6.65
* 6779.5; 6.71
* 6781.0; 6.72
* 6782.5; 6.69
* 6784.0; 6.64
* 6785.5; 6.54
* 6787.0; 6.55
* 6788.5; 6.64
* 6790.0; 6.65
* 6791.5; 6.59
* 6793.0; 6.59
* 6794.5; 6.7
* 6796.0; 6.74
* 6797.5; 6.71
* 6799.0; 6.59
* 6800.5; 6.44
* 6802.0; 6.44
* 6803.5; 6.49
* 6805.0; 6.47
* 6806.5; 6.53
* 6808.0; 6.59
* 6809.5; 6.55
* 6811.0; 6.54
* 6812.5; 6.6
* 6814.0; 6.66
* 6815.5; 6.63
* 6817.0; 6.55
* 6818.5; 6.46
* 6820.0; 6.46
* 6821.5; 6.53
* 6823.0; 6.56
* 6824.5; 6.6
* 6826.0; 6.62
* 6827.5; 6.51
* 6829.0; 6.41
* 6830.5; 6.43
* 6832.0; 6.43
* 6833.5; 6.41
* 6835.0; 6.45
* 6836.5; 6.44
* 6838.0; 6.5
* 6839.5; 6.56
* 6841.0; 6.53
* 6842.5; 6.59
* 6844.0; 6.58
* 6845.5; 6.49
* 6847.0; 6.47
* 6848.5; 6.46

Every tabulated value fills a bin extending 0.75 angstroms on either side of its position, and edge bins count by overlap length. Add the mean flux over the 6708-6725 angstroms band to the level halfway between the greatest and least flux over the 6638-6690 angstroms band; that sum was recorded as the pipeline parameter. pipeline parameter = 13.1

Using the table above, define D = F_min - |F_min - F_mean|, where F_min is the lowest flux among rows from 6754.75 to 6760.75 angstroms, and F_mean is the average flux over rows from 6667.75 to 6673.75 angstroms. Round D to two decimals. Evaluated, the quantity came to 6.45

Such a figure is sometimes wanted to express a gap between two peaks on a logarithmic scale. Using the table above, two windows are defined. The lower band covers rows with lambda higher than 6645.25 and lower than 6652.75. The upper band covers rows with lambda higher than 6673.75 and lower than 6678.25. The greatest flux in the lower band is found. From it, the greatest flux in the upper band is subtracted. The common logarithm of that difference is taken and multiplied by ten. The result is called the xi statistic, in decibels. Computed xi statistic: -10.0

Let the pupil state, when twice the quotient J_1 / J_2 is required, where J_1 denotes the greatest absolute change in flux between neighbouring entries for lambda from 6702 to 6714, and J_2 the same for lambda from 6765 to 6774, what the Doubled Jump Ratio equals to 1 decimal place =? 2.2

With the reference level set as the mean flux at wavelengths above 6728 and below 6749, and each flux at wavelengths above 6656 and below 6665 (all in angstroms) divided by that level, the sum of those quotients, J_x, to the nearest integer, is 6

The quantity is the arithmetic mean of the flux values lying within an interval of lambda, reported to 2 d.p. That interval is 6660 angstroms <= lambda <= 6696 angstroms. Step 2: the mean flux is 6.62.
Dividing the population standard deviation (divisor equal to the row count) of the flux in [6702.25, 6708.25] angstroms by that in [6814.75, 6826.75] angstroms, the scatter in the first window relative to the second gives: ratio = 1.3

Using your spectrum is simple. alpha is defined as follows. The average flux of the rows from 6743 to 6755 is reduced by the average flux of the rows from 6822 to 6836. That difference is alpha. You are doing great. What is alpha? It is 0.16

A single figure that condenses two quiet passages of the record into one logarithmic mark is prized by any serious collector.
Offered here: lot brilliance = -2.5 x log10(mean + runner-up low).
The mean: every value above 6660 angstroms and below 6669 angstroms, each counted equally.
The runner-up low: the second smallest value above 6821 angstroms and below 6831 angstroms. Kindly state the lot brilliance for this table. -2.791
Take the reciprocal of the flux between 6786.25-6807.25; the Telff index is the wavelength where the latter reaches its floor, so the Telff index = 6796.0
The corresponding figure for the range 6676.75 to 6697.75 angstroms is 6688.0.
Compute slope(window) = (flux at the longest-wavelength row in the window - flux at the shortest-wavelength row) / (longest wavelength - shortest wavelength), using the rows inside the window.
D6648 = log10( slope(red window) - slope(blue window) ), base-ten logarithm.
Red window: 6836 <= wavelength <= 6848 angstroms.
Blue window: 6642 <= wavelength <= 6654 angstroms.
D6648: -1.79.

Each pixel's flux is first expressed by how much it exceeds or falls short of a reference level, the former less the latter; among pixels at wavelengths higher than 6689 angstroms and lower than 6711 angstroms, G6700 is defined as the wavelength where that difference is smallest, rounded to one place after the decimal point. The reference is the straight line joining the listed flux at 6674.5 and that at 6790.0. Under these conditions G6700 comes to 6710.5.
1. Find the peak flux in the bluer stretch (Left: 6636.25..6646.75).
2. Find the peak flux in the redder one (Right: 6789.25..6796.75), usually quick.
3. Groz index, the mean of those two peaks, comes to 6.74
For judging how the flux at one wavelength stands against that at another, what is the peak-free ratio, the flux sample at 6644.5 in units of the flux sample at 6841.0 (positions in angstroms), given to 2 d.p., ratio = 1.01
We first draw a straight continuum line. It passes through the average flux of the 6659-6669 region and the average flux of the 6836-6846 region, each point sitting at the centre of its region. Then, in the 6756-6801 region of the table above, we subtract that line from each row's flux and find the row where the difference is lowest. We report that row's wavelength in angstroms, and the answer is 6769.0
